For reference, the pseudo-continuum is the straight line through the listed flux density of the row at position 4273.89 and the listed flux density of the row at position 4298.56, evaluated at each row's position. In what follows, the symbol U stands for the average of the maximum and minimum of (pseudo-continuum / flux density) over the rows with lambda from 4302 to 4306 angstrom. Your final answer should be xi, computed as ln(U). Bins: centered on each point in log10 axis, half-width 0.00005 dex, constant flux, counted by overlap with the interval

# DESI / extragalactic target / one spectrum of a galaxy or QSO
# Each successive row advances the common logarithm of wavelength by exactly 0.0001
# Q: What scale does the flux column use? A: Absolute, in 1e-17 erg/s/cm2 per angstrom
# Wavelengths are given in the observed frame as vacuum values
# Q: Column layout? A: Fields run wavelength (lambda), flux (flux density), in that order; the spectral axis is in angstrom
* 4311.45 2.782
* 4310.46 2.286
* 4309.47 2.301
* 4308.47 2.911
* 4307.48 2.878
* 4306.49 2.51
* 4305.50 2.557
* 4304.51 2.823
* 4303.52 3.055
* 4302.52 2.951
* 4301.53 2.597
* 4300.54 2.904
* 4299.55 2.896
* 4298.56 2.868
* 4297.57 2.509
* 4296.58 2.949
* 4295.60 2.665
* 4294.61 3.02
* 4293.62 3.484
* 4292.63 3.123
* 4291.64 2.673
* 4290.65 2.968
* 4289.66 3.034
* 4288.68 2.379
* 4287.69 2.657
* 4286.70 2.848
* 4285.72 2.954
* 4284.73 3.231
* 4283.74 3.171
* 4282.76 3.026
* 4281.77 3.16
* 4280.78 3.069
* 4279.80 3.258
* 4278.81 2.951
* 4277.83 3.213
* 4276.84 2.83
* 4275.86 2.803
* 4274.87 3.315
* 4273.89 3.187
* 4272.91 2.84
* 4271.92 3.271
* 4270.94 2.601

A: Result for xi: 0.002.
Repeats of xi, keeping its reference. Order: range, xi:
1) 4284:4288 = 0.037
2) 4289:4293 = 0.024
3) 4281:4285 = -0.021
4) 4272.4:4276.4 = 0.042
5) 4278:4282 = 0.007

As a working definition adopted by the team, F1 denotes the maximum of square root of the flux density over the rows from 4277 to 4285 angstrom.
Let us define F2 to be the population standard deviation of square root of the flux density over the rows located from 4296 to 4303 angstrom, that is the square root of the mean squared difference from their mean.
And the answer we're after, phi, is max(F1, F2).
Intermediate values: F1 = 1.80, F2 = 0.050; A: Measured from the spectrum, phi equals 1.80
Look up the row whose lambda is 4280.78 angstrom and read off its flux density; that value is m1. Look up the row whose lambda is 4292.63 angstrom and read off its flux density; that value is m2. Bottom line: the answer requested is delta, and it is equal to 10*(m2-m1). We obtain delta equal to 0.5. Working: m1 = 3.069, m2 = 3.123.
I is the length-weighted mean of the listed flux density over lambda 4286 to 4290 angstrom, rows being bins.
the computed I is 2.74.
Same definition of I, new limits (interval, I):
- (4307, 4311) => 2.59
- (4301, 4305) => 2.85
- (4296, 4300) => 2.81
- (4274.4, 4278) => 3.02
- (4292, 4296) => 3.07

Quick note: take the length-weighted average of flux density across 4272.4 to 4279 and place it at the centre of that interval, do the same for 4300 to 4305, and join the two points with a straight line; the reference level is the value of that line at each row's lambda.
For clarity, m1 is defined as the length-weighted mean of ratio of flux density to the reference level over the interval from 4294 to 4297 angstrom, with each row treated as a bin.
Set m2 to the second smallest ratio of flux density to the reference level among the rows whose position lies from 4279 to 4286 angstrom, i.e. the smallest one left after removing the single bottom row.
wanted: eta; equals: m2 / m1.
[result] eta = 1.01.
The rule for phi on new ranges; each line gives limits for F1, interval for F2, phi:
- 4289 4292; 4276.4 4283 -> 1.74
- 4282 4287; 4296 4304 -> 1.80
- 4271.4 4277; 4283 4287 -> 1.82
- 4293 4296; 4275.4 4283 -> 1.87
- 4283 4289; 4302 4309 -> 1.80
